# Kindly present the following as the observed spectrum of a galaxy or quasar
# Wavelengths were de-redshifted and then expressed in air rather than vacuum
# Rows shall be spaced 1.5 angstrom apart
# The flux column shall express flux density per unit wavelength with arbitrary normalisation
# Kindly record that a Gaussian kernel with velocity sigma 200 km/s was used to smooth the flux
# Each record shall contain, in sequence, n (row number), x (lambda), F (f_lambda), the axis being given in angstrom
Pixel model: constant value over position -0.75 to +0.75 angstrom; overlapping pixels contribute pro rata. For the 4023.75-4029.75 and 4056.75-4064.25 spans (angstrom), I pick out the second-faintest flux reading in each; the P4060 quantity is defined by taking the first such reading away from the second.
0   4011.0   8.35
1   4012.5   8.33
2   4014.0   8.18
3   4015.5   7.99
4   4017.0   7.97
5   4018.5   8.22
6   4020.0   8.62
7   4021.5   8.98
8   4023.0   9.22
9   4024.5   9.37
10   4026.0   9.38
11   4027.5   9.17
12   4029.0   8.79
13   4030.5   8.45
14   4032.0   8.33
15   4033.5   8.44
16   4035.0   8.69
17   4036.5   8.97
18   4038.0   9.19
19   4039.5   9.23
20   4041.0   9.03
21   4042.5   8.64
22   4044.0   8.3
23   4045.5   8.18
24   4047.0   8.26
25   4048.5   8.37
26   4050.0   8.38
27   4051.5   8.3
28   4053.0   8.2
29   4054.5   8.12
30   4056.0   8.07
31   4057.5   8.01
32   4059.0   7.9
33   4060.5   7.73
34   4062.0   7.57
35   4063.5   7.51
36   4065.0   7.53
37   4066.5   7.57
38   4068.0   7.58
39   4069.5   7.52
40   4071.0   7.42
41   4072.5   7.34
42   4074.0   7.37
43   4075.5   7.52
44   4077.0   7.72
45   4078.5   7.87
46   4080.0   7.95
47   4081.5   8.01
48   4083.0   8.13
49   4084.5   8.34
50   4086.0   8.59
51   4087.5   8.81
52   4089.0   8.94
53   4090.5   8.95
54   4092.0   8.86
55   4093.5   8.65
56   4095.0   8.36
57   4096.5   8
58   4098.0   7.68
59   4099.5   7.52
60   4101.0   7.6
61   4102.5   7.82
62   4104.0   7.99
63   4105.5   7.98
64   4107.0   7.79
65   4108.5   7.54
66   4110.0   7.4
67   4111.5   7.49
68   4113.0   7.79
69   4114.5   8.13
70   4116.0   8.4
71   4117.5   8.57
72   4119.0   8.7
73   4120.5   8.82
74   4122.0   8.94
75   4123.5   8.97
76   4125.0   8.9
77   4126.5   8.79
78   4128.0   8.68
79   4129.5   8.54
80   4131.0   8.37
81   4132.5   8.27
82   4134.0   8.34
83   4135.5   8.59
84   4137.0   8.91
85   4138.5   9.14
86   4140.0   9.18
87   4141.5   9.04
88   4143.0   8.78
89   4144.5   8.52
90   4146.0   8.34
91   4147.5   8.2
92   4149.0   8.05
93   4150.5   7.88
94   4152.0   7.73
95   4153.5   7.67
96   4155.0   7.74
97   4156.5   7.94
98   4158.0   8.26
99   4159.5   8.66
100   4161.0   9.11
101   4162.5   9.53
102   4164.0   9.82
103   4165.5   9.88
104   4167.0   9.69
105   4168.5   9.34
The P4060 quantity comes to -1.6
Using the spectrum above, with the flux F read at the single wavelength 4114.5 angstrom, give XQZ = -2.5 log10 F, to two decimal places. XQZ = -2.28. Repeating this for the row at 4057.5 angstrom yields -2.26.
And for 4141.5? -2.39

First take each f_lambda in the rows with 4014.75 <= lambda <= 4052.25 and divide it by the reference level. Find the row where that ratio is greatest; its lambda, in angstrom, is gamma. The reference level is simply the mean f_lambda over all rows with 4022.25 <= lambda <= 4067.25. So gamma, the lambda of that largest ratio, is 4026.0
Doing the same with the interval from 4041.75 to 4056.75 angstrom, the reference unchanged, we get 4042.5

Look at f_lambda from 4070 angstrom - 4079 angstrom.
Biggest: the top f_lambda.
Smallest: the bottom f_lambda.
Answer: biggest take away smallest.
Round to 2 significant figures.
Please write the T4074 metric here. 0.53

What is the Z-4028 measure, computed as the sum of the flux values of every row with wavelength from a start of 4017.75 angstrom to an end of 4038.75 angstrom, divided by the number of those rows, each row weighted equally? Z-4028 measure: 8.8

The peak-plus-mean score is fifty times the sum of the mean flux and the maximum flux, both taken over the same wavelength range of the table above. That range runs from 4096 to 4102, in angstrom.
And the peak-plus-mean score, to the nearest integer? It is 785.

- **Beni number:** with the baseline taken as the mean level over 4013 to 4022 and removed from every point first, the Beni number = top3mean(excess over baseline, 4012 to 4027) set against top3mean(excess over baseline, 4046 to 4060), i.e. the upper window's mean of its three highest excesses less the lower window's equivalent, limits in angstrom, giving -1.0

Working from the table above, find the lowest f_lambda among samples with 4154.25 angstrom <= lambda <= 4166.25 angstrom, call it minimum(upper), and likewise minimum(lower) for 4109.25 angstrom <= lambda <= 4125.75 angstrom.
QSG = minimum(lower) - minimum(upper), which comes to -0.3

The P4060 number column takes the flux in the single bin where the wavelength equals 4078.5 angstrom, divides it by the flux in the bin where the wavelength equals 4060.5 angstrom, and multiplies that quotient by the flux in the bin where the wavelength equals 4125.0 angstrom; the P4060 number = 9.1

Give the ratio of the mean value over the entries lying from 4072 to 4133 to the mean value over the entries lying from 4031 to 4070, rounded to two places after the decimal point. 1.00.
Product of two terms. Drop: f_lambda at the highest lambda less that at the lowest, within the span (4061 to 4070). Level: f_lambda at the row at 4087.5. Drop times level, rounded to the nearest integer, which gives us 0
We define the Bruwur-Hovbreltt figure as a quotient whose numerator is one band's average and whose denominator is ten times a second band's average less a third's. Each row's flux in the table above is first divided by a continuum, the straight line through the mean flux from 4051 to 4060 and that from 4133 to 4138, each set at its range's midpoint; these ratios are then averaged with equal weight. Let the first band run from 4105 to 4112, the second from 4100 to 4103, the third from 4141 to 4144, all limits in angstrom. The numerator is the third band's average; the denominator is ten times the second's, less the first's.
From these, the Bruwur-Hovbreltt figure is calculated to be 0.124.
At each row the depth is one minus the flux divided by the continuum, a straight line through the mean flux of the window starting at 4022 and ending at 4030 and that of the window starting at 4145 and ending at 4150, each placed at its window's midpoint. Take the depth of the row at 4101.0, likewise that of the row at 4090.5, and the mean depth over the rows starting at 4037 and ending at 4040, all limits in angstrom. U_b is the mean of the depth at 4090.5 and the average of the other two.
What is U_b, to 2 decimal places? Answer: 0.01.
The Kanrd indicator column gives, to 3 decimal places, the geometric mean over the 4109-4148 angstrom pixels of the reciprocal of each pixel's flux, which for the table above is 0.117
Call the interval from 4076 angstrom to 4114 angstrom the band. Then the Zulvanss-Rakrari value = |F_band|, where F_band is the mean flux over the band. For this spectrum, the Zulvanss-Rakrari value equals 8.1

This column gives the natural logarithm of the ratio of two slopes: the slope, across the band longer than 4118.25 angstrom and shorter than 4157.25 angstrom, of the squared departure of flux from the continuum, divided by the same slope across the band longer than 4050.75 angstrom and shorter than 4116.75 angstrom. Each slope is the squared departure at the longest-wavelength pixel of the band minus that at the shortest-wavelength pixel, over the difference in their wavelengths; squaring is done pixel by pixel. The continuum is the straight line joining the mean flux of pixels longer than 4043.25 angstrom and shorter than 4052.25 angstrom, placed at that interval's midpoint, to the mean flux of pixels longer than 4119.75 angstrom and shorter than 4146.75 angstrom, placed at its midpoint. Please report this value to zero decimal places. 3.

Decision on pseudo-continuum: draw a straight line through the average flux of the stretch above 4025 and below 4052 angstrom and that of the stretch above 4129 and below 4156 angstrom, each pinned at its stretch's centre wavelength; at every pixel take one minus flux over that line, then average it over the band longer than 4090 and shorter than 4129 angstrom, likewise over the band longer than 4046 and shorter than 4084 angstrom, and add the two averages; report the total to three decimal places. 0.118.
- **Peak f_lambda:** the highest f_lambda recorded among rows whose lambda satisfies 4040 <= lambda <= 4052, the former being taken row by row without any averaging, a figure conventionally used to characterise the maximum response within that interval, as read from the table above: 9.03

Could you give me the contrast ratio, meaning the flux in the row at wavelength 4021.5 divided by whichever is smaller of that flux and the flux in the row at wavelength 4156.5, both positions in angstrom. 1.13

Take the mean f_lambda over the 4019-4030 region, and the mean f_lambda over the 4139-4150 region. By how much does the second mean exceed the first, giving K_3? -0.5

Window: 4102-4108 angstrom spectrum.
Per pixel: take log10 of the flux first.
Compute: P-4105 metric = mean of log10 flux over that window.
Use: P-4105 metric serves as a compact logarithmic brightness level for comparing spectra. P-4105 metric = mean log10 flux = 0.897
